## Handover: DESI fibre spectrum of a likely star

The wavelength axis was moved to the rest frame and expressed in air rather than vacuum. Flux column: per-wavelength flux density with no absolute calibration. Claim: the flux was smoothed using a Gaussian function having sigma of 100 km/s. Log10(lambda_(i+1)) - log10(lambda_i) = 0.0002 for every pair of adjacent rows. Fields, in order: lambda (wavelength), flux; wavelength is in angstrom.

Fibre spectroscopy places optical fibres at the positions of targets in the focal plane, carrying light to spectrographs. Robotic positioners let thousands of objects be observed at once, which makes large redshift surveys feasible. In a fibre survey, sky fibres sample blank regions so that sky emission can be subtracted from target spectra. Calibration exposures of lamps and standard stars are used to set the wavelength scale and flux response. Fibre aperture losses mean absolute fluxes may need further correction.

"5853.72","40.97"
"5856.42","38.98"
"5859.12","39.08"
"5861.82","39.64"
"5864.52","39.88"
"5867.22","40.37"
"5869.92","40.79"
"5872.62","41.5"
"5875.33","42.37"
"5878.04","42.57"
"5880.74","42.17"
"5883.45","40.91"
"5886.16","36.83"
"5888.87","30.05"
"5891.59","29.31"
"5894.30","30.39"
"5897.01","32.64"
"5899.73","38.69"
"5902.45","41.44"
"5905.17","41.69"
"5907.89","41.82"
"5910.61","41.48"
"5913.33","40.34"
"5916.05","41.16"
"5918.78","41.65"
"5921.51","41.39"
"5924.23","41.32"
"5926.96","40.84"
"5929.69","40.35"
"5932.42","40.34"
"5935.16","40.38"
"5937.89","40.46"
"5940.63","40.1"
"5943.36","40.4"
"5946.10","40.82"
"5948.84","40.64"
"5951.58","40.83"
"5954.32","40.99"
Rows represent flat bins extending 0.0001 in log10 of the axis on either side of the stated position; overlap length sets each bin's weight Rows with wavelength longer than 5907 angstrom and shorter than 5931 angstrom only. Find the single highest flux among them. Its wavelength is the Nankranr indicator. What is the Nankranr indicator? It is 5907.89 angstrom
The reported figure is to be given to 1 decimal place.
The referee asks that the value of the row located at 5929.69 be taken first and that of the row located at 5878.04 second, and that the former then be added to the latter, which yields 82.9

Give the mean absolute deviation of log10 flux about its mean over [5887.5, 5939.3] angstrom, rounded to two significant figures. 0.042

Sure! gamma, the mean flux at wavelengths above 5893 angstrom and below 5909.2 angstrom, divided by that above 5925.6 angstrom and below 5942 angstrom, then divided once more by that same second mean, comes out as 0.0231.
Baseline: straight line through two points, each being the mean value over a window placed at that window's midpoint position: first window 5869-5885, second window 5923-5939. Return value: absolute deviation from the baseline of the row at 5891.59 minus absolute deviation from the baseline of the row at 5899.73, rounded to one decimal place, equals 9.5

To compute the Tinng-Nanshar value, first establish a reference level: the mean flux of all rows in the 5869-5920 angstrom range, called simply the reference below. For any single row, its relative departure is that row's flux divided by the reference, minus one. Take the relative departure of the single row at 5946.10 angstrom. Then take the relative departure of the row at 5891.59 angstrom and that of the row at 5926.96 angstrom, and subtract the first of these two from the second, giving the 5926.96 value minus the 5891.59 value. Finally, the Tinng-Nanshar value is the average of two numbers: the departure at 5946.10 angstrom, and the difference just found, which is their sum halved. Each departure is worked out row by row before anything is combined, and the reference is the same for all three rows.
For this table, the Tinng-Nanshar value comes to 0.17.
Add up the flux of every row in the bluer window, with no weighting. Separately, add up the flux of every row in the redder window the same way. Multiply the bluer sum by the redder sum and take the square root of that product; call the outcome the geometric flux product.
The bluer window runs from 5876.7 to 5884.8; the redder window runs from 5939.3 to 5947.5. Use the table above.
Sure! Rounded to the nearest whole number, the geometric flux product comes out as 123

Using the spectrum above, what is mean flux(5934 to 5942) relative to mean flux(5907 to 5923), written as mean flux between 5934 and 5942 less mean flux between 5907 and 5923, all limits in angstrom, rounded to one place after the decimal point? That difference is -1.0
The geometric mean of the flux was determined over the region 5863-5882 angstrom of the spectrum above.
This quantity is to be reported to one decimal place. 41.4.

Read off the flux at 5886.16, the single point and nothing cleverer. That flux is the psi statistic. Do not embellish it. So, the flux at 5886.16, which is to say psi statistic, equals 36.83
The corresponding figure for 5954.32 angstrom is 40.99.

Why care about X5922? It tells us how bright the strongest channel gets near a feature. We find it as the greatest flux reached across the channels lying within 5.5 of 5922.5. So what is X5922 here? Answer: 41.65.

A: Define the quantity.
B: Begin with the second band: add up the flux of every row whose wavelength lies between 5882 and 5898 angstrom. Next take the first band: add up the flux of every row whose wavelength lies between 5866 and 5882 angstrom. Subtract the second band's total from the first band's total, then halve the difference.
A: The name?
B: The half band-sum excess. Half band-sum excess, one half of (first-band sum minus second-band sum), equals 25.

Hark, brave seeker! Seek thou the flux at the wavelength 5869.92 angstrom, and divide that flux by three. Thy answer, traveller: 13.6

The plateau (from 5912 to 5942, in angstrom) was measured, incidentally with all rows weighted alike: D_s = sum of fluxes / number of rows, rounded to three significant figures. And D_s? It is 40.8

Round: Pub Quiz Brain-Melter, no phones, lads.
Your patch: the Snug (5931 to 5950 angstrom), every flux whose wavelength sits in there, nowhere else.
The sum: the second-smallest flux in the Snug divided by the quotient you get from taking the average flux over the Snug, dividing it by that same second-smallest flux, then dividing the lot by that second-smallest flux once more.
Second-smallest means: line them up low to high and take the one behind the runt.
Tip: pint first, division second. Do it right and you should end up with 1623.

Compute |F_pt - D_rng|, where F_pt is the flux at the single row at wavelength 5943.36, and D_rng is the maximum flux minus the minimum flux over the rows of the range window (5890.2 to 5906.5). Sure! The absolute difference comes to 28.0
